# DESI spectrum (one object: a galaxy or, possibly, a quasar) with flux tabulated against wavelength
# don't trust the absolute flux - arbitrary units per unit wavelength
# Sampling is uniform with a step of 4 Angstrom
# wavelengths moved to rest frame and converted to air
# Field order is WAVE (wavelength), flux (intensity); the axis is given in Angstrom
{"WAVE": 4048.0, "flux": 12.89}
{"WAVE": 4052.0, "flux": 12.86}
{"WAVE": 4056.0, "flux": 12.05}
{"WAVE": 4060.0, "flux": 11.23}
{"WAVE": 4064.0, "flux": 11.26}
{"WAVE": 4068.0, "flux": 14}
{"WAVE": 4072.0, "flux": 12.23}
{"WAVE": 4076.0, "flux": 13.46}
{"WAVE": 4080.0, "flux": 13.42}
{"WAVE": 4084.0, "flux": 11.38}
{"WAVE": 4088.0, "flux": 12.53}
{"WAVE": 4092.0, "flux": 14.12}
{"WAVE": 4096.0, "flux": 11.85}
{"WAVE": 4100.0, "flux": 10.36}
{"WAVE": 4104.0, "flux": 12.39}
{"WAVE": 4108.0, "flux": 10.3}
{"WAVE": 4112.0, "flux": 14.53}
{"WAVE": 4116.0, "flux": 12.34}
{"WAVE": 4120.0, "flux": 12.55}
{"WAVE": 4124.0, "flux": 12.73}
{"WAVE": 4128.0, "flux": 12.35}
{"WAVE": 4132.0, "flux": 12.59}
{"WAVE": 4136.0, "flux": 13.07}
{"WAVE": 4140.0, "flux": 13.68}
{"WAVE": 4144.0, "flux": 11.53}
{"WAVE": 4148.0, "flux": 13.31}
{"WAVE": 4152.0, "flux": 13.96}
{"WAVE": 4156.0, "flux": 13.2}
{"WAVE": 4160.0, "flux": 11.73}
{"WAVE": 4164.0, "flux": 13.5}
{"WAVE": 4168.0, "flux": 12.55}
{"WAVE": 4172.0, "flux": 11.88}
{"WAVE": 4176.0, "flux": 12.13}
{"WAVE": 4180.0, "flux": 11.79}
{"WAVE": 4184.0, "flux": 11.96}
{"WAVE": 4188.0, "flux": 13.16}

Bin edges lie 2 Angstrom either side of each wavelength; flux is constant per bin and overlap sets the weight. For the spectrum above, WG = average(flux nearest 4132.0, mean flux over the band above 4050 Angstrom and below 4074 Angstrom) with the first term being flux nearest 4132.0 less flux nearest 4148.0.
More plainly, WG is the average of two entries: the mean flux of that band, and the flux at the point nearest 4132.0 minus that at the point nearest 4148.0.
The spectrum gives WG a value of 5.8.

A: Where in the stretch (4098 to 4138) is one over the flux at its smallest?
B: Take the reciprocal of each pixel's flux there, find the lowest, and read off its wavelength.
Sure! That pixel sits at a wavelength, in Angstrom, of 4112.0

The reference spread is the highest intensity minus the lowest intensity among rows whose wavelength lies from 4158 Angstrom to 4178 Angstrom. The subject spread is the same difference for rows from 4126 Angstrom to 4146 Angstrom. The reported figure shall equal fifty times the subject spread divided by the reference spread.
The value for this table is 61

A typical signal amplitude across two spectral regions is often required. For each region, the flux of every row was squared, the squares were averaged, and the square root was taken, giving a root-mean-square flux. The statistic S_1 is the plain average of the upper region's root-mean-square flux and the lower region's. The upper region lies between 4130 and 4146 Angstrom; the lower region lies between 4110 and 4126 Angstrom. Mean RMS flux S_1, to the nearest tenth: 12.9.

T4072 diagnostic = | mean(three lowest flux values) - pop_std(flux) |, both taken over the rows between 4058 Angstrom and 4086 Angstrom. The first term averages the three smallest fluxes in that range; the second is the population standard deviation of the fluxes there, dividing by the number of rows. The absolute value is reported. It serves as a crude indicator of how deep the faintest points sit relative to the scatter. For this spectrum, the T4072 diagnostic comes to 10.2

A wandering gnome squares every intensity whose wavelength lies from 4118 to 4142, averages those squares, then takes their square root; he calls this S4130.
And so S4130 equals 12.8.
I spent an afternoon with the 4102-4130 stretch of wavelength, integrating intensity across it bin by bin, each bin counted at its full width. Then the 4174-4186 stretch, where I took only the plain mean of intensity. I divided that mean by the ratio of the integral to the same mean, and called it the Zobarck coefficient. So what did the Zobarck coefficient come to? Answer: 0.41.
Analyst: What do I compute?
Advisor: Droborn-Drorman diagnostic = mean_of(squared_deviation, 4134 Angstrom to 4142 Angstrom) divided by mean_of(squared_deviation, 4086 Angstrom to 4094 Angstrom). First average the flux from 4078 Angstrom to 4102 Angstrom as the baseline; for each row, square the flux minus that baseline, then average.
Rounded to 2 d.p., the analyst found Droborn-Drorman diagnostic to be 0.75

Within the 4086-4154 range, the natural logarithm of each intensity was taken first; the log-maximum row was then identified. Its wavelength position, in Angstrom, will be 4112.0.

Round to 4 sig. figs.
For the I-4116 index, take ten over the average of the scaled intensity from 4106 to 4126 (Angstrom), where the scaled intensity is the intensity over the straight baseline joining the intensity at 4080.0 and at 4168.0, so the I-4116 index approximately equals 10.46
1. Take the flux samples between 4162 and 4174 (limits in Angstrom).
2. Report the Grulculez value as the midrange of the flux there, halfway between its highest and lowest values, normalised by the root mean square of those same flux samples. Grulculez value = 1.00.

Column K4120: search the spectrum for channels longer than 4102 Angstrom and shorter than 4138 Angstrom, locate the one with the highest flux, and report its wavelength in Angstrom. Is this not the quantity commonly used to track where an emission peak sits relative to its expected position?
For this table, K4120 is 4112.0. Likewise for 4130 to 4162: 4152.0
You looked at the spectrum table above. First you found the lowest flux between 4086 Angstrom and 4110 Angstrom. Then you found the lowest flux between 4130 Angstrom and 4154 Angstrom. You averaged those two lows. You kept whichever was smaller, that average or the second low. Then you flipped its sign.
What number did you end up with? -10.9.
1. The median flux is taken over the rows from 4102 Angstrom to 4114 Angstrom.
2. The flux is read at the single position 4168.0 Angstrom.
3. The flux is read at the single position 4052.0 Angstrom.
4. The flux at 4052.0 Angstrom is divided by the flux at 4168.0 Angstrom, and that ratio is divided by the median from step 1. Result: 0.0827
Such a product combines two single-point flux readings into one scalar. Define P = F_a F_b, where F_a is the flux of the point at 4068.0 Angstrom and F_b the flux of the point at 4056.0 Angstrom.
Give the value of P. 169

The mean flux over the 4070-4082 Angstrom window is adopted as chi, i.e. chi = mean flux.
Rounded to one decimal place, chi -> 13.0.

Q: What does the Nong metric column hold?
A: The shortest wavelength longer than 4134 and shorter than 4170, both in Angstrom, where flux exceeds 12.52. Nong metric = 4136.0 Angstrom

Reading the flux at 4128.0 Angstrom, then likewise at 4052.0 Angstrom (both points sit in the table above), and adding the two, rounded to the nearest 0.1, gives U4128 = 25.2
